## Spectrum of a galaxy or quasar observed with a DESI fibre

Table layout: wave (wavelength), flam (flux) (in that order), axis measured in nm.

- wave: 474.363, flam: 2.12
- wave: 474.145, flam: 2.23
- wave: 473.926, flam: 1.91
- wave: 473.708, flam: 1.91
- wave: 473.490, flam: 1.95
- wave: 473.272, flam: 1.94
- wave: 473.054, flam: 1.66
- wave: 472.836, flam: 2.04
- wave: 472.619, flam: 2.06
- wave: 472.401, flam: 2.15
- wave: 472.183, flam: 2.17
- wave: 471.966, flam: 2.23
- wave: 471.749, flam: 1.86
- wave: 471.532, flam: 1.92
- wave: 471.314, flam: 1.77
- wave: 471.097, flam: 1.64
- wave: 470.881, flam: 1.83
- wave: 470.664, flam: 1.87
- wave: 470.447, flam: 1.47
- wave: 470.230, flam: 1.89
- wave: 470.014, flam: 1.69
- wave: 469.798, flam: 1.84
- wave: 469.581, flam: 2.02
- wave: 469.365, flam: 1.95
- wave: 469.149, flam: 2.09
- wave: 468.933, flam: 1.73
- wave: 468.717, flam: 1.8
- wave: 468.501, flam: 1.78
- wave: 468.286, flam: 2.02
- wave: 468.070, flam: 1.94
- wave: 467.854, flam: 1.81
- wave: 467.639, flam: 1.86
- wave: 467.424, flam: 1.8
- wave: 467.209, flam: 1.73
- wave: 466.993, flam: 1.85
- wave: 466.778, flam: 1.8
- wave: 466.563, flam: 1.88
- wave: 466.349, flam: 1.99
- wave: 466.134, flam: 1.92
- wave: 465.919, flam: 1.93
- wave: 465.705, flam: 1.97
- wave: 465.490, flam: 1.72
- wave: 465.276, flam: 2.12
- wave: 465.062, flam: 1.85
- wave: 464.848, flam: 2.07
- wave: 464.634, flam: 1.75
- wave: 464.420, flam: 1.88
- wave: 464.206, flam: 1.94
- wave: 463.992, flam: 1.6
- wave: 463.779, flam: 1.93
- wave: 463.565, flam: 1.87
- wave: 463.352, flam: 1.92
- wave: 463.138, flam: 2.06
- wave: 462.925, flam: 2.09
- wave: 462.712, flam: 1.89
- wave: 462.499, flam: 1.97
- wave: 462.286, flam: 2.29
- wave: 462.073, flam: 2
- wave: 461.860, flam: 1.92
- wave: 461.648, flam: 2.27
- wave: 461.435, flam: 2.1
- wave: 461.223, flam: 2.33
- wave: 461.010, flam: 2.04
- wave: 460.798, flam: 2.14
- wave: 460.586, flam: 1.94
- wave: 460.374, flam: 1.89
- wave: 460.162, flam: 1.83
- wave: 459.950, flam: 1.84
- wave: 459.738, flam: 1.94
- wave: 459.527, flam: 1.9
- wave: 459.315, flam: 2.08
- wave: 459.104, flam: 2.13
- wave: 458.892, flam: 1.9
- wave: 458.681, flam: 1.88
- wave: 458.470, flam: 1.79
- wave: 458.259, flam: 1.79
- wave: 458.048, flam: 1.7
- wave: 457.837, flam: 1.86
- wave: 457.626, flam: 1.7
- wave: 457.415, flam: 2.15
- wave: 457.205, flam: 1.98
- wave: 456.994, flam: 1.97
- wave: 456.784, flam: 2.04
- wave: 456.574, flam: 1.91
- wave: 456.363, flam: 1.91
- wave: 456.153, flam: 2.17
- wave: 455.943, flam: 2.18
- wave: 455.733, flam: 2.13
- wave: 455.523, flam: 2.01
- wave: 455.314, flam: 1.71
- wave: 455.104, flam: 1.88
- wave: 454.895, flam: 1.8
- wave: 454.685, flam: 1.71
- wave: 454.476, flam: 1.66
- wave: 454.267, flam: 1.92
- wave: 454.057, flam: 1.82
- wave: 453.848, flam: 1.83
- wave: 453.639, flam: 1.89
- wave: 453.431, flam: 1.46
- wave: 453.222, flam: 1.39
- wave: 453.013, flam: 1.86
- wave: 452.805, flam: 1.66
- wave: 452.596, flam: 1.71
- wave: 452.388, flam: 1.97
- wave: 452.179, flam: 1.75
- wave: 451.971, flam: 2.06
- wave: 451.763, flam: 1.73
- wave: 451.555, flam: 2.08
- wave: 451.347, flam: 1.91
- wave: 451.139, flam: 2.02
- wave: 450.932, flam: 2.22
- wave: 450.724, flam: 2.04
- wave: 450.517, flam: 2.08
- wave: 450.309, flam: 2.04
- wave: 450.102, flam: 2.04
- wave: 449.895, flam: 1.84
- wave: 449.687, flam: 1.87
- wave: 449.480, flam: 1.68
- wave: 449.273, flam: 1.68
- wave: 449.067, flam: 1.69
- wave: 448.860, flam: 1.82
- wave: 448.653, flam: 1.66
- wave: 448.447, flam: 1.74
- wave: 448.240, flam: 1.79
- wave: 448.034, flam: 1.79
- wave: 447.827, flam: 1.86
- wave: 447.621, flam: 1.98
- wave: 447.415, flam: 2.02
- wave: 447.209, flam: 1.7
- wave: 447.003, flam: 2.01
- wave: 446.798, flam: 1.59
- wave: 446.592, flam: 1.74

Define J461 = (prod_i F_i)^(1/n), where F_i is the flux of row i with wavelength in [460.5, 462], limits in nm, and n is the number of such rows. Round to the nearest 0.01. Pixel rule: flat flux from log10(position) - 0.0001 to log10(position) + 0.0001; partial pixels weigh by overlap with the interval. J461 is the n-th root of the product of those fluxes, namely 2.10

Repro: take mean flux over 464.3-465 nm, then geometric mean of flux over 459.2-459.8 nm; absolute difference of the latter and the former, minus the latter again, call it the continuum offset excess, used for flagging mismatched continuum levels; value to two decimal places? -1.90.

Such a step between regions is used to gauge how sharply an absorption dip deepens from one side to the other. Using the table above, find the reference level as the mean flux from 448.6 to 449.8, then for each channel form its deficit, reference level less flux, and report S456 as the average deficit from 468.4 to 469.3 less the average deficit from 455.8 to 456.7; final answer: 0.19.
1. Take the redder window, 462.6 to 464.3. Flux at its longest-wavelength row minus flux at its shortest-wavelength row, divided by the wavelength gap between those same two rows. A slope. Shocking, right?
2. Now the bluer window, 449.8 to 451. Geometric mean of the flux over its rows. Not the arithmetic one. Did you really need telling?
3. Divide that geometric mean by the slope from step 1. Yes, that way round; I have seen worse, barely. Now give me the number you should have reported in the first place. 61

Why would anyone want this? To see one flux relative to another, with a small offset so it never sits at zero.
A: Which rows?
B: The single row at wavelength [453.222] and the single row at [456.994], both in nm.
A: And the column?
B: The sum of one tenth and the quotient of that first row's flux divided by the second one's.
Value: 0.81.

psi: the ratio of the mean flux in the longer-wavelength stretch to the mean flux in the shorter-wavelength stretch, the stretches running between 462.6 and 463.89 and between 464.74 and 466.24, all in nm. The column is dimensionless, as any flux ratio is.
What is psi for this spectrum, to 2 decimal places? 0.99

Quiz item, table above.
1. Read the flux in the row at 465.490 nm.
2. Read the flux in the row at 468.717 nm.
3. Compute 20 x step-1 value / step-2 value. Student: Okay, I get 19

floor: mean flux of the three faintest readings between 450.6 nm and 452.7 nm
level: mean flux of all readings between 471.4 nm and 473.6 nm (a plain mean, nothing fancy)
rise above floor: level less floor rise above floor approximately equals 0.27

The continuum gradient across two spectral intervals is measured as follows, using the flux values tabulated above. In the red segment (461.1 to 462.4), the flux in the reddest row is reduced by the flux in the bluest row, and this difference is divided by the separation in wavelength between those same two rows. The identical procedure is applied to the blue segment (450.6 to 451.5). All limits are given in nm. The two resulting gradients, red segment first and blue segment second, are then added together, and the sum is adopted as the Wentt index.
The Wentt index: -0.25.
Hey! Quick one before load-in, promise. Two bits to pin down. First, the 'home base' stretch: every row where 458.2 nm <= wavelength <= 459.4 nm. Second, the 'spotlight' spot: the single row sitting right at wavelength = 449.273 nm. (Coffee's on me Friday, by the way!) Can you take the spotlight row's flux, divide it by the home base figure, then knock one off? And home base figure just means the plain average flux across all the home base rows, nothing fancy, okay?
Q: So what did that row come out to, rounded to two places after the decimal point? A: -0.13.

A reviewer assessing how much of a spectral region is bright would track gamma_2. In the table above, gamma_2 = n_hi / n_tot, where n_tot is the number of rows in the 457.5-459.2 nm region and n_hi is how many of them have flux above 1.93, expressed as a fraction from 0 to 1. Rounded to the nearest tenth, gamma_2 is 0.1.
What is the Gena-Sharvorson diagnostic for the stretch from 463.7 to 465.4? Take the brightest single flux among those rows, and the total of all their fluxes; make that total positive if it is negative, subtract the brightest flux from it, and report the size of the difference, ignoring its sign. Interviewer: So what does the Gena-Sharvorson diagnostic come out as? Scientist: 13.0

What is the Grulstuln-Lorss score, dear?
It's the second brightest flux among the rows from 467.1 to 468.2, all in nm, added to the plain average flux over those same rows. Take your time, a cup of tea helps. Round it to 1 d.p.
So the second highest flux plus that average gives 3.7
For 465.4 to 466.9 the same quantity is 3.9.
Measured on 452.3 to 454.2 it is 3.6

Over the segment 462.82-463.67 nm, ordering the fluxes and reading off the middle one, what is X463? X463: 1.99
